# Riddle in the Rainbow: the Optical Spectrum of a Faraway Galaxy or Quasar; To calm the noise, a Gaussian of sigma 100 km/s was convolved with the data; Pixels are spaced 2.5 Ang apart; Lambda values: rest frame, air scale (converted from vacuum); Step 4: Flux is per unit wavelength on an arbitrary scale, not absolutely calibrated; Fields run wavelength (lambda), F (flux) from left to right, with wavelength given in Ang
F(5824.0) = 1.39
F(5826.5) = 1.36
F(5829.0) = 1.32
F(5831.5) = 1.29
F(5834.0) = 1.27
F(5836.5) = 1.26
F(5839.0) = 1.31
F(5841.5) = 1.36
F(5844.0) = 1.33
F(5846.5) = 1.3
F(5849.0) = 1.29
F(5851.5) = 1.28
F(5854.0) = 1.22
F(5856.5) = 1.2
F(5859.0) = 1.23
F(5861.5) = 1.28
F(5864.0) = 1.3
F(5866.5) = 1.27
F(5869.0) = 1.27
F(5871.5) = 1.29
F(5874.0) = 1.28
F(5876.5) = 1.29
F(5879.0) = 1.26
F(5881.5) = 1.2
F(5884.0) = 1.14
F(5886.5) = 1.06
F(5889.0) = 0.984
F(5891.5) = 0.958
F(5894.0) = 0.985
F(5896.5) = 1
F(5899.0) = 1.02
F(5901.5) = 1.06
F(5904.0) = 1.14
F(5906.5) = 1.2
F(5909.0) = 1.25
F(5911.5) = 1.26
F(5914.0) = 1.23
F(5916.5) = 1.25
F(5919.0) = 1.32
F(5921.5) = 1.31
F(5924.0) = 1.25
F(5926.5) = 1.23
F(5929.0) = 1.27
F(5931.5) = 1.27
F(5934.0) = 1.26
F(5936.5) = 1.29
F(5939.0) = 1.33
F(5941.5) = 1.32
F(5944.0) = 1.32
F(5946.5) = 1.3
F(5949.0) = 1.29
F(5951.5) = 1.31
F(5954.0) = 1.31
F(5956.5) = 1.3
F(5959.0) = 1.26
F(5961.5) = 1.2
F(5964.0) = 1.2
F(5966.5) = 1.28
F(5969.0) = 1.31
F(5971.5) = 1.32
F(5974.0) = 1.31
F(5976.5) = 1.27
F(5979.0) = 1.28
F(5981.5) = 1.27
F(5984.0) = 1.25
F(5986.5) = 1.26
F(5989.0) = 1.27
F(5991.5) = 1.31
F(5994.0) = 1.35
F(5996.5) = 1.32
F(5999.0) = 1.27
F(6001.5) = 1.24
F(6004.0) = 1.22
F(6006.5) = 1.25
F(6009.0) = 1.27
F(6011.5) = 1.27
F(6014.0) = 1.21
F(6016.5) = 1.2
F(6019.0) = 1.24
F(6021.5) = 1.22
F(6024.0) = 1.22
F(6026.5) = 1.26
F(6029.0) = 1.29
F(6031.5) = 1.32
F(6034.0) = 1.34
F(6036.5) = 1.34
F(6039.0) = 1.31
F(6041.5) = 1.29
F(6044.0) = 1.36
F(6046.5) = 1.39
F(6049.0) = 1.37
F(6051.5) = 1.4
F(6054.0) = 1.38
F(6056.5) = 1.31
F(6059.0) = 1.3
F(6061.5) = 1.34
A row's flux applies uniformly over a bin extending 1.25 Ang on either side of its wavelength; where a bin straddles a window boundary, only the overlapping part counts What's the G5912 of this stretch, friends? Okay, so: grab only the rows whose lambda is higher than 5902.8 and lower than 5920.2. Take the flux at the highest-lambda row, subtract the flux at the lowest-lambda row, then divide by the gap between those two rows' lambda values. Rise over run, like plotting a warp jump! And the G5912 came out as 0.012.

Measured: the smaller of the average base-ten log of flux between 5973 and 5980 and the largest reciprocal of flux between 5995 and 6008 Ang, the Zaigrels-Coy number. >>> 0.109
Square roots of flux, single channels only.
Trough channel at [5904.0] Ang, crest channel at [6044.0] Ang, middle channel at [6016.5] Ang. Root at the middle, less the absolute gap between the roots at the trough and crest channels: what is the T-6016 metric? 1.00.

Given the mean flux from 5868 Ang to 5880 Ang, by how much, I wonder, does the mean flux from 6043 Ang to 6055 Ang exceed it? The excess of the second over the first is 0.10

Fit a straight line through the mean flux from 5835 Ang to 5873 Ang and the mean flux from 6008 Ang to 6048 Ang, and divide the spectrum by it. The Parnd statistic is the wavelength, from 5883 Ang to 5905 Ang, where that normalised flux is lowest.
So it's 5891.5 Ang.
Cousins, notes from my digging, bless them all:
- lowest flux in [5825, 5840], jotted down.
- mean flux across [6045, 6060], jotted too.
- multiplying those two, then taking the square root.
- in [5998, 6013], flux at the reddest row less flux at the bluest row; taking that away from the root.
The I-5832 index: 1.31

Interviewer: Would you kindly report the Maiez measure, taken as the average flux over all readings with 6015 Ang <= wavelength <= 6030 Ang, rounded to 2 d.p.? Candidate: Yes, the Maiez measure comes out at 1.24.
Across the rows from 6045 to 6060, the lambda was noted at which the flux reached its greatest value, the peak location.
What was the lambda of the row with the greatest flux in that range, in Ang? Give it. 6051.5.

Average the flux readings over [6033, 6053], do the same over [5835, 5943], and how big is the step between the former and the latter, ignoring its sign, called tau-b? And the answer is 0.13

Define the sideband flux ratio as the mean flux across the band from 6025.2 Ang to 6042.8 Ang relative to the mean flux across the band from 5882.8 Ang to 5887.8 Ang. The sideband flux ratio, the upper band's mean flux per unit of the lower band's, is 1.19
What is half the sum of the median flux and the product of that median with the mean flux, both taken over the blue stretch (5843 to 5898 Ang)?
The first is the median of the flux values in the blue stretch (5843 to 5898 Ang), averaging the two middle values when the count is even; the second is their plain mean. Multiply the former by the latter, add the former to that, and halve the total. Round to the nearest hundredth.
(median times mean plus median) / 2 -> 1.39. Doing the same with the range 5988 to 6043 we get 1.44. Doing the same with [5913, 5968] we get 1.46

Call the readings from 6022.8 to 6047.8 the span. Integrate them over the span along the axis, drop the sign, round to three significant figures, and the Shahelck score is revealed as 32.8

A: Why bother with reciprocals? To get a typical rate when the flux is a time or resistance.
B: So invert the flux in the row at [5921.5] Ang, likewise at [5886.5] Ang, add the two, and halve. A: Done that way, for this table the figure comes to 0.853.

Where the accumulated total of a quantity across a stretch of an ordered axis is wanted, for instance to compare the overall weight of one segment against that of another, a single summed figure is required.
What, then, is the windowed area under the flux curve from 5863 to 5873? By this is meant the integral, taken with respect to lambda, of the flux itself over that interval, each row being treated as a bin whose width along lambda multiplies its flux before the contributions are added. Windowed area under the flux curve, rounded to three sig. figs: 12.8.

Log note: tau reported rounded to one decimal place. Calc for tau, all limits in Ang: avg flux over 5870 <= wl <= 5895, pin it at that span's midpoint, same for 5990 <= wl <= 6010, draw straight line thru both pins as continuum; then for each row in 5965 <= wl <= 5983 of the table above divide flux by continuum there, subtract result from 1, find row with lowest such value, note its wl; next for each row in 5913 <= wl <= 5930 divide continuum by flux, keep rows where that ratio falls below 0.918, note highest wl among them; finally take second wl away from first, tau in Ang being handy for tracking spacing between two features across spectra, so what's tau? 50.0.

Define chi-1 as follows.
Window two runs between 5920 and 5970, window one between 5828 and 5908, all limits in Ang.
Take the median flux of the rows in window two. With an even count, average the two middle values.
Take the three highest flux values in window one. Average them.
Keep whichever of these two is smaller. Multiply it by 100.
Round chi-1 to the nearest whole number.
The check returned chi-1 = 129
